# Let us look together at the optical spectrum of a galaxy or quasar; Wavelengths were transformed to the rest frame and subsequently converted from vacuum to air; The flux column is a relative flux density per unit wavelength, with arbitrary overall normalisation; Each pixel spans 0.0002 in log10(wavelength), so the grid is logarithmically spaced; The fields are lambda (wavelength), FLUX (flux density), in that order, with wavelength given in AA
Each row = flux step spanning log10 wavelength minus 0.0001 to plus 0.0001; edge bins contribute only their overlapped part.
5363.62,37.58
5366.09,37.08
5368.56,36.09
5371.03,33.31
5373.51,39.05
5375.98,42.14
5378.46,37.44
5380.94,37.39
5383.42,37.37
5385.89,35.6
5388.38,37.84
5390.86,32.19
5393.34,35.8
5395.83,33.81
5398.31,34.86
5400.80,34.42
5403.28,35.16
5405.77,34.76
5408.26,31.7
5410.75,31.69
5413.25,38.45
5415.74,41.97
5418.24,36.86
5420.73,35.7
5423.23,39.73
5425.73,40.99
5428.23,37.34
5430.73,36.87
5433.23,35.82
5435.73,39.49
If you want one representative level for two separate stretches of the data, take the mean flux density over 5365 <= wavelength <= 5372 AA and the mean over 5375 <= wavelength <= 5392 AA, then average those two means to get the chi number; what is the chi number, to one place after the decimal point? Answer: 36.3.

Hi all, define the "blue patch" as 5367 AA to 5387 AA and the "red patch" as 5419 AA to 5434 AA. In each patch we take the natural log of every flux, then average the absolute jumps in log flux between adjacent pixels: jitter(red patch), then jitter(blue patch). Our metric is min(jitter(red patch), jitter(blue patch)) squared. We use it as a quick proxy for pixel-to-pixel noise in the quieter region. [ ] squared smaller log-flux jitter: 0.0030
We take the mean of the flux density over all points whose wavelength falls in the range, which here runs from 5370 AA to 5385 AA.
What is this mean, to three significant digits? 37.8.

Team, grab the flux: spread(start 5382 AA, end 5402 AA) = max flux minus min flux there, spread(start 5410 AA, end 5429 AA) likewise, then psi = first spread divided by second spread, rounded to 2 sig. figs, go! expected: 0.55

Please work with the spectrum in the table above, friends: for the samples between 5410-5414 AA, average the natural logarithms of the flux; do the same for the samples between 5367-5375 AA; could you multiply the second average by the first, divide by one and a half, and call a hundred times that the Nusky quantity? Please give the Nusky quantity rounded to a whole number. 849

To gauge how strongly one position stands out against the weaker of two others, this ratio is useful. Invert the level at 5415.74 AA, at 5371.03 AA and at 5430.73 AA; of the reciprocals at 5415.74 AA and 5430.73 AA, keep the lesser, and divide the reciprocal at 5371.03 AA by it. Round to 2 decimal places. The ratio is 1.26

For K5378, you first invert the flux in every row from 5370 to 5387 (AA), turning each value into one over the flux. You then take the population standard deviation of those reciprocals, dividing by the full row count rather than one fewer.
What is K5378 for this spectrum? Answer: 0.0018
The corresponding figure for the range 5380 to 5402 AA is 0.0014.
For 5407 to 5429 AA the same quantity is 0.0027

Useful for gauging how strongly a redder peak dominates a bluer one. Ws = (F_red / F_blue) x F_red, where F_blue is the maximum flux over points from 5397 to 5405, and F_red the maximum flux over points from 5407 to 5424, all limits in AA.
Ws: 50.1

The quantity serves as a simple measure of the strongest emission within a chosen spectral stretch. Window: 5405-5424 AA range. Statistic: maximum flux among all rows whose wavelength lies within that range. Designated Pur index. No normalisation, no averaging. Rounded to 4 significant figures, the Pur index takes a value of 41.97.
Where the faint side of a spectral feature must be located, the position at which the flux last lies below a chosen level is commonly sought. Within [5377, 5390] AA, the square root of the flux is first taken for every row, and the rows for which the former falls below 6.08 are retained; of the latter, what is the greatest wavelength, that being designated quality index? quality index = 5385.89 AA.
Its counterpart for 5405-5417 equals 5410.75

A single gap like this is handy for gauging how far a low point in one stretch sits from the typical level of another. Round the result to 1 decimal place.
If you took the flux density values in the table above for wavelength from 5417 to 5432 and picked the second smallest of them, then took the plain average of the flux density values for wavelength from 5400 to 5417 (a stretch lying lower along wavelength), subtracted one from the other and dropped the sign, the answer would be 1.4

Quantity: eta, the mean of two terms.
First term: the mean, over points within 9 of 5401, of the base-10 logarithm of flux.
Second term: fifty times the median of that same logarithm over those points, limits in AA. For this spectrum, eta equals 39.3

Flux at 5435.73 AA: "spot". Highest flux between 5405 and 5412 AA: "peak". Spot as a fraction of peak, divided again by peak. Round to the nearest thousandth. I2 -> 0.033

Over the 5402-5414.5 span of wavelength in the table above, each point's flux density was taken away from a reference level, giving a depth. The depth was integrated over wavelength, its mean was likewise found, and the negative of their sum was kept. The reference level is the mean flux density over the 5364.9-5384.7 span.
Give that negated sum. -42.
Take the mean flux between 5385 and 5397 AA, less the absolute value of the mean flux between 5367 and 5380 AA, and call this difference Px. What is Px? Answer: -2.6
